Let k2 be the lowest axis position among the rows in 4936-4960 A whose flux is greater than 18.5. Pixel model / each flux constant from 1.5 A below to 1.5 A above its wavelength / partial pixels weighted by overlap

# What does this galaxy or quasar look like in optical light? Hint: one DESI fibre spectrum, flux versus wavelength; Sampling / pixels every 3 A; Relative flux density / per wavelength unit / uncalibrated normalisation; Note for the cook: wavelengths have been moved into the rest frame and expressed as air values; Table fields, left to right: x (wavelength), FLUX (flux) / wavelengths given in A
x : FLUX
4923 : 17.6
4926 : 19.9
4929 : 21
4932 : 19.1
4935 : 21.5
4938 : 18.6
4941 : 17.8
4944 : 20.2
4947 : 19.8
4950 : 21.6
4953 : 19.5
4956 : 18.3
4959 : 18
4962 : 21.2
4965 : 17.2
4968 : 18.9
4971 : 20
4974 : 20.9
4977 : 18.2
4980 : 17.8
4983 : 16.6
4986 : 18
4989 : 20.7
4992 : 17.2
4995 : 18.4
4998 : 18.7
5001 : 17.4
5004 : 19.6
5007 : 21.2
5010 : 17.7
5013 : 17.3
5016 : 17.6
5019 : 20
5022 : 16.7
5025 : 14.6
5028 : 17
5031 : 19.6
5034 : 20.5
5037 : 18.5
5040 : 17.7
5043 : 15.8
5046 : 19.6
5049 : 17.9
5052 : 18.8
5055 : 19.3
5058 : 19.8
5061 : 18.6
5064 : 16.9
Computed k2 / 4938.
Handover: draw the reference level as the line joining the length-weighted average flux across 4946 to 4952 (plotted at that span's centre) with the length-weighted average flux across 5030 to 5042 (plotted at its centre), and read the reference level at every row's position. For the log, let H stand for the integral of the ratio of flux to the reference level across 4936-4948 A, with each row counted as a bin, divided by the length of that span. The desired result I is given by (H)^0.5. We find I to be 0.96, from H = 0.92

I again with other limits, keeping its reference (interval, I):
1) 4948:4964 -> 0.98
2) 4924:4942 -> 0.97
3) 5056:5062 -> 1.02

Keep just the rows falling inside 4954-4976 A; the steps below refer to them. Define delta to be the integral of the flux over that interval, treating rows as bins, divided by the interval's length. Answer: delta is 19.2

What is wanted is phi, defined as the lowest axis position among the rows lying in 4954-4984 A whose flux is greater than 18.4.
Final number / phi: 4962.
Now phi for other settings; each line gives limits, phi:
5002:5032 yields 5004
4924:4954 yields 4926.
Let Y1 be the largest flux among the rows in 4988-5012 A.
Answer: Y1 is 21.2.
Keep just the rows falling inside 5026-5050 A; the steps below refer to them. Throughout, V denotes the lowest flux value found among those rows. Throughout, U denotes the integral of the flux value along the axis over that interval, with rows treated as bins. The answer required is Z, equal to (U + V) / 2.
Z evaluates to 227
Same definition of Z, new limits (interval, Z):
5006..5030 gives 220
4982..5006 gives 229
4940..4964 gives 243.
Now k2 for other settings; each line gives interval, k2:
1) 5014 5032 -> 5019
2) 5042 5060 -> 5046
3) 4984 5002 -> 4989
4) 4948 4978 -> 4950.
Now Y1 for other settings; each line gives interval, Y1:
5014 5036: 20.5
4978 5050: 21.2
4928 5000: 21.6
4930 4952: 21.6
